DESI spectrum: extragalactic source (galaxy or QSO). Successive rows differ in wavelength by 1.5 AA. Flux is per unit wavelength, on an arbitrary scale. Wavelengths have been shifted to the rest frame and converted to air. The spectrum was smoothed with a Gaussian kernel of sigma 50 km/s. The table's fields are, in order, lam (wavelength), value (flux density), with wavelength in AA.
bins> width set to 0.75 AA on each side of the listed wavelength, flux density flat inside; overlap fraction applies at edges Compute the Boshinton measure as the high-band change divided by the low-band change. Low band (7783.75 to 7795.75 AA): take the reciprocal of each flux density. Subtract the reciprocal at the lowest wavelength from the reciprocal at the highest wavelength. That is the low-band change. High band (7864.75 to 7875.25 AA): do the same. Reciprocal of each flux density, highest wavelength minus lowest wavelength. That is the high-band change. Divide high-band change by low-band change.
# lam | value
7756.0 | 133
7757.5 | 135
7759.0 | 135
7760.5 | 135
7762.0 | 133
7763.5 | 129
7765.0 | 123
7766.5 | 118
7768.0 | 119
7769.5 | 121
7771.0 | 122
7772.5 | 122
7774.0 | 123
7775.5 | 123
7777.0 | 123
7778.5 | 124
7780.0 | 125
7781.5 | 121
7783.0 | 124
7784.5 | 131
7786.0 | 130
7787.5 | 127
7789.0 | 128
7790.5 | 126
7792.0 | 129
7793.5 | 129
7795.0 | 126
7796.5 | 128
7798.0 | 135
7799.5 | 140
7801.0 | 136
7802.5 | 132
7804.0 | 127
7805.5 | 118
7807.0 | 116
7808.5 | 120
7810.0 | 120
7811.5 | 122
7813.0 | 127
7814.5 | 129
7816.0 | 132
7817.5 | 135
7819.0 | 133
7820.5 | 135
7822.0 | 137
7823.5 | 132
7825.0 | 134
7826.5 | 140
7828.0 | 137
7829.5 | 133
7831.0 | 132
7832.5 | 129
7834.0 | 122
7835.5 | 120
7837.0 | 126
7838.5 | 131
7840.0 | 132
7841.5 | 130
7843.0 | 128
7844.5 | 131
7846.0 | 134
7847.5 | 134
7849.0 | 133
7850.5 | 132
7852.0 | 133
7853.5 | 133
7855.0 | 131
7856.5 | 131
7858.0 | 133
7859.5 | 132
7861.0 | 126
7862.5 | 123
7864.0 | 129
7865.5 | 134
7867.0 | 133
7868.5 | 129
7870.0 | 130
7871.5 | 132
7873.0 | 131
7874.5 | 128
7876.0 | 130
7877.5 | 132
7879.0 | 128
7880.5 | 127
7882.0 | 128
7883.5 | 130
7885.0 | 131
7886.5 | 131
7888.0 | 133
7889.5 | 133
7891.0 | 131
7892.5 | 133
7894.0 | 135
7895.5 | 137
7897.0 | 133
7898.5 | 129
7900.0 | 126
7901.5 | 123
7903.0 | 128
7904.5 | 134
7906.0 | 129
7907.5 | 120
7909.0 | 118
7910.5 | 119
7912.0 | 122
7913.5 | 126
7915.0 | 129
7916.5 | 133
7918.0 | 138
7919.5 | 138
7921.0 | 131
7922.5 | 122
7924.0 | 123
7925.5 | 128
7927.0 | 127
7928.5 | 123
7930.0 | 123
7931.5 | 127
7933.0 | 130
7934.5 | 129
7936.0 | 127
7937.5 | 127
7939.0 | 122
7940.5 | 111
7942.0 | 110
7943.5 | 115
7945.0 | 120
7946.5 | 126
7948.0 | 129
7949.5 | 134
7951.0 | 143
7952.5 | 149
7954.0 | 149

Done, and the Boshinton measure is 1.2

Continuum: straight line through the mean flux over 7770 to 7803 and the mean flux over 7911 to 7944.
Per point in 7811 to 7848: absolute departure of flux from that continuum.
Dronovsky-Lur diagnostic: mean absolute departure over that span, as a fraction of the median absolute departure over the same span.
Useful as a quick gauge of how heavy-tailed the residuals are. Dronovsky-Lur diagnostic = 1.07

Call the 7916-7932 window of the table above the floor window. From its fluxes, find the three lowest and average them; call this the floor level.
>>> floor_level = 123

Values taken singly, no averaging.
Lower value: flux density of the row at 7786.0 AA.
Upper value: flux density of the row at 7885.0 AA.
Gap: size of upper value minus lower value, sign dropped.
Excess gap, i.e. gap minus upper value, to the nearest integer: -130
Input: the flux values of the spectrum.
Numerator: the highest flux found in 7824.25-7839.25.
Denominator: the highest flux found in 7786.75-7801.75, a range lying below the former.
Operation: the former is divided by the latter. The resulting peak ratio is 1.00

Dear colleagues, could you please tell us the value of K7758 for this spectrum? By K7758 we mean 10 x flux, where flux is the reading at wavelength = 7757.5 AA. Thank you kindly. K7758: 1350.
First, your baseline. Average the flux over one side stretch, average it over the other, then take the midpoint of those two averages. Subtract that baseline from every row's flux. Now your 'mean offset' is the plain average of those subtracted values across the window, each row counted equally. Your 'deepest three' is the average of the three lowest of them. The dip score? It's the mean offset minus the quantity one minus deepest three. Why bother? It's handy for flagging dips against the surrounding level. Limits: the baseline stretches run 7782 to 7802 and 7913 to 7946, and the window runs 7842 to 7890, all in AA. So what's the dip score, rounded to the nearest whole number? 0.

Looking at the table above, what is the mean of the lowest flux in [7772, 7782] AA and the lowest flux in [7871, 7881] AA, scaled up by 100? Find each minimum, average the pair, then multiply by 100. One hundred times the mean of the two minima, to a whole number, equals 12400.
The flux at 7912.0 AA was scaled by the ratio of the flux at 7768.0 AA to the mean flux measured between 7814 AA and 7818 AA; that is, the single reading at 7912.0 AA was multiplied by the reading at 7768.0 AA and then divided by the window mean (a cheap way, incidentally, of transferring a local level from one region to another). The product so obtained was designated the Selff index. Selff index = 110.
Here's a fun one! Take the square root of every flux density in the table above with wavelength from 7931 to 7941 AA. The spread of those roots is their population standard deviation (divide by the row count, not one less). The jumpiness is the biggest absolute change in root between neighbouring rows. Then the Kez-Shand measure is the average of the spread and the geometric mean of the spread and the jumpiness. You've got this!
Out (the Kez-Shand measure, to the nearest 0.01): 0.33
